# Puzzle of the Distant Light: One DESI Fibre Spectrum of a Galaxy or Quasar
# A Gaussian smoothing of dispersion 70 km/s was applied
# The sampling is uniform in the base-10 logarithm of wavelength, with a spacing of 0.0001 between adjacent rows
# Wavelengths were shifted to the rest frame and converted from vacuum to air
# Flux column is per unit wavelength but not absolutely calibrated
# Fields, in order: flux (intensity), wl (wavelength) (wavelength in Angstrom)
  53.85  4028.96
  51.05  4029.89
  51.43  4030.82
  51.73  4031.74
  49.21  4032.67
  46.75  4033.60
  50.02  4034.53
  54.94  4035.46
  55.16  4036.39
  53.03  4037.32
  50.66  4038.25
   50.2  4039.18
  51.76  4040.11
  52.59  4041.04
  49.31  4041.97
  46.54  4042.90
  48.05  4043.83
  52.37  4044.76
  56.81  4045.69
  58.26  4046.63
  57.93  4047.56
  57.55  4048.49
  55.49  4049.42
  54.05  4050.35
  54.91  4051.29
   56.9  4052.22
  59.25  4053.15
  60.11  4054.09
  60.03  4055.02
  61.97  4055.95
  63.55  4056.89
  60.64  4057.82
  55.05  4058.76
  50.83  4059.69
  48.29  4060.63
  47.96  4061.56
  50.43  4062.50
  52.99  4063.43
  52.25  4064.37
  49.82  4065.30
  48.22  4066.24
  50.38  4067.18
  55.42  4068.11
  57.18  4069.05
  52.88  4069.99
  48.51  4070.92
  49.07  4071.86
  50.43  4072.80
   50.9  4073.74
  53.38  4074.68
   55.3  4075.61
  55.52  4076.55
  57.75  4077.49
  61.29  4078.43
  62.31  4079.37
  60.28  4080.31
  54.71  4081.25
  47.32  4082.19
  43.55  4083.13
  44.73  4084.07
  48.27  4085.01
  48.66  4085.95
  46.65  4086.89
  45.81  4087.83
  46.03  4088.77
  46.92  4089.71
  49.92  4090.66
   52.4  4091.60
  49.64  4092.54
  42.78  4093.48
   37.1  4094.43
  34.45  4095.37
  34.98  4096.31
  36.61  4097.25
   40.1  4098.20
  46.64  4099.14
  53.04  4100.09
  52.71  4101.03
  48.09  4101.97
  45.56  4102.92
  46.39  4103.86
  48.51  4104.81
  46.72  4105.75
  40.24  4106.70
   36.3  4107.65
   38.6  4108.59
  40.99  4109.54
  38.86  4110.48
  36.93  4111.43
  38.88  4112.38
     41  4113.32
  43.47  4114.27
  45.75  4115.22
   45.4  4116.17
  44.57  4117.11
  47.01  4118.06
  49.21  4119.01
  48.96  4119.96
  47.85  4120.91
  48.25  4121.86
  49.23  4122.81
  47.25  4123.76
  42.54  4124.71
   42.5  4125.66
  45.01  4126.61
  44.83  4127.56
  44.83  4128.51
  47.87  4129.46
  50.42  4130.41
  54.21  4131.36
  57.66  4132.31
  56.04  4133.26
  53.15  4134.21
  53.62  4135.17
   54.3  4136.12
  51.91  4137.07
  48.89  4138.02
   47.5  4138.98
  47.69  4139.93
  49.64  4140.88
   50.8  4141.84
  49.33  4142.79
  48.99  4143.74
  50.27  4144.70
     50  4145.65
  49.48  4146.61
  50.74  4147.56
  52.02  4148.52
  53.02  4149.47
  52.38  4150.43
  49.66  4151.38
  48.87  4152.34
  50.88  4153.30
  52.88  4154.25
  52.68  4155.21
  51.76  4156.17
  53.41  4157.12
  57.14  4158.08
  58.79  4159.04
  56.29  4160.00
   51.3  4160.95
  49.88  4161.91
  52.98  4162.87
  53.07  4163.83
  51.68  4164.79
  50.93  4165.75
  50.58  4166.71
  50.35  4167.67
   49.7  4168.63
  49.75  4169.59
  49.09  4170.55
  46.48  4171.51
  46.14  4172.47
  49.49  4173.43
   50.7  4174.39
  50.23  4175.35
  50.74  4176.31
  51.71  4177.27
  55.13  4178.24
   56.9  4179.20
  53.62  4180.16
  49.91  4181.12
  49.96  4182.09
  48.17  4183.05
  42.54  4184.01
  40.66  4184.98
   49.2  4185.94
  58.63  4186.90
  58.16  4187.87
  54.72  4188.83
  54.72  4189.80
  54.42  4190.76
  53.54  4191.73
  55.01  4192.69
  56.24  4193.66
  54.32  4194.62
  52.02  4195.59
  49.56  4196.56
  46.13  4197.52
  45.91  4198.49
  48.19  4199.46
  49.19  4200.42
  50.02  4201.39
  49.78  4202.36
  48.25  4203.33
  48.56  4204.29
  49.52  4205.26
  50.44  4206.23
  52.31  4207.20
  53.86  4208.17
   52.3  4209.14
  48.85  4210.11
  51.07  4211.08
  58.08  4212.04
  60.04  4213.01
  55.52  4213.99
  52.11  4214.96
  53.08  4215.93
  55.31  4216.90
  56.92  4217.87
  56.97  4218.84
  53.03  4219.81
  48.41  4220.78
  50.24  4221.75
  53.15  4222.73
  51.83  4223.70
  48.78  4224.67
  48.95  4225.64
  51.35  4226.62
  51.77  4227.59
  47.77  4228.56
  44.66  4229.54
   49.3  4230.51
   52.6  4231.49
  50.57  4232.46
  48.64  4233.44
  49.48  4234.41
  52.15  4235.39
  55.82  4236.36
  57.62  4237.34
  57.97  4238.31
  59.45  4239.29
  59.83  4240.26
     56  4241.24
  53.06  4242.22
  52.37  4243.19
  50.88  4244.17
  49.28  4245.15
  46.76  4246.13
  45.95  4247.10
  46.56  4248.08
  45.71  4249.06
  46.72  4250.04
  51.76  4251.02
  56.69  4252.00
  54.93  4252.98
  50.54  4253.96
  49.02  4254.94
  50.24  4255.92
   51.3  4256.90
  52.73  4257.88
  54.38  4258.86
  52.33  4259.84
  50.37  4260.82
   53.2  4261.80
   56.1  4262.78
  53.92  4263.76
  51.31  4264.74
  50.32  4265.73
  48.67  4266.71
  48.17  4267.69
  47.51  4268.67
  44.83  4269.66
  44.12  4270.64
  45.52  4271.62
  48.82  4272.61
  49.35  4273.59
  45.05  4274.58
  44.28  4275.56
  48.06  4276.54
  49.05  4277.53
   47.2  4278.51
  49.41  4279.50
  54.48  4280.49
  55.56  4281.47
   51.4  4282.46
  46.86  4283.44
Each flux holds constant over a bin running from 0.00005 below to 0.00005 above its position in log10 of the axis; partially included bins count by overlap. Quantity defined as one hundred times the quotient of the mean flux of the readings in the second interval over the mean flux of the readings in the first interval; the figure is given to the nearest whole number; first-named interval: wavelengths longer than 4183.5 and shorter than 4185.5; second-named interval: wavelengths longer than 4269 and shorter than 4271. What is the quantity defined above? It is 107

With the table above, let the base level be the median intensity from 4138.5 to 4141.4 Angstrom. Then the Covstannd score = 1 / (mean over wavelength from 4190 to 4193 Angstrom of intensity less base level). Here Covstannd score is 0.2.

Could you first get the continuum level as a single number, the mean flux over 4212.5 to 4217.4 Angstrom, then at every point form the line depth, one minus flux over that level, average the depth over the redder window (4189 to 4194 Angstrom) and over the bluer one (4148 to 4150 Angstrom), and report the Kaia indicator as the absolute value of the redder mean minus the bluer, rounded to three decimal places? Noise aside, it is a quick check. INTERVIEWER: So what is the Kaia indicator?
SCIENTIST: 0.041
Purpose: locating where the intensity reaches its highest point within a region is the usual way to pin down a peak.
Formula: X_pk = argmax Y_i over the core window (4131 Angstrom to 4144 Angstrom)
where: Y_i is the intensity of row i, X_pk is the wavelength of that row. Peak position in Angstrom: 4132.31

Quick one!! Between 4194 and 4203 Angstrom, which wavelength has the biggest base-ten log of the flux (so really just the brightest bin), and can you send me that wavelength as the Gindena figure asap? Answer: 4194.62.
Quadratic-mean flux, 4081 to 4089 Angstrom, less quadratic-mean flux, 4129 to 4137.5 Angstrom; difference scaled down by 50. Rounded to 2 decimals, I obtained -0.12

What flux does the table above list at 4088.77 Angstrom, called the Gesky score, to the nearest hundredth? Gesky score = 46.03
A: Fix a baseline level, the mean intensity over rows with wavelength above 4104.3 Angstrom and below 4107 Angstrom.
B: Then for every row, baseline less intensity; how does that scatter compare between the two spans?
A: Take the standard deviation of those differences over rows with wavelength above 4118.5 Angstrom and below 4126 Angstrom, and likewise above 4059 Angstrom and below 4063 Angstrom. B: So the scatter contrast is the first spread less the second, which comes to 1.4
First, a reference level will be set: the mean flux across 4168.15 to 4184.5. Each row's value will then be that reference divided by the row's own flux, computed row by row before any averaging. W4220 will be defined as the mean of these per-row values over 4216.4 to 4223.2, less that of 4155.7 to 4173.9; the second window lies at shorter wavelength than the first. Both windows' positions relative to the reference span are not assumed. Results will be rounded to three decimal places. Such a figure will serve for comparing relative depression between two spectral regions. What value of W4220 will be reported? -0.035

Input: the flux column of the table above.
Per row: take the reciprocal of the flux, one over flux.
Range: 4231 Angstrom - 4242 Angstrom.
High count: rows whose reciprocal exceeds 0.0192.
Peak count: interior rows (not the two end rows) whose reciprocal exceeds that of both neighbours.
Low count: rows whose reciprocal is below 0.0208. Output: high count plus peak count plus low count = 15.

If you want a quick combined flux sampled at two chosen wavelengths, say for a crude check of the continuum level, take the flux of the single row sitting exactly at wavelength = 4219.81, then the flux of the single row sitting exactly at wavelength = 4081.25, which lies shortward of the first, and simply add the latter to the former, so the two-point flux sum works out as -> 108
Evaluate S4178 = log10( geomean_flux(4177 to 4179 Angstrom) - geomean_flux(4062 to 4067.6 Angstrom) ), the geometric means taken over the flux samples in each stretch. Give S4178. 0.44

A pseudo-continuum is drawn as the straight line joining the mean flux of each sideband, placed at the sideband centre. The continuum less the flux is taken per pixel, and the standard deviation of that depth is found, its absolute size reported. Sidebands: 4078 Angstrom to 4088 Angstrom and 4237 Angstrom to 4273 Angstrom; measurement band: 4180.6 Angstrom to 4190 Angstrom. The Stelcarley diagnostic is 6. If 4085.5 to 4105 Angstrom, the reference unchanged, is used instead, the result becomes 6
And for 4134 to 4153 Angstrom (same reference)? 2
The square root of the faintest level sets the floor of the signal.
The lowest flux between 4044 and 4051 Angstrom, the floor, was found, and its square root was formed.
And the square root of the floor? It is 7.2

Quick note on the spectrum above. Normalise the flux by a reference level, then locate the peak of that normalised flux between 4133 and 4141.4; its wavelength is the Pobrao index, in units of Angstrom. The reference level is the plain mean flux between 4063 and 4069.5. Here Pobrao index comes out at 4133.26 Angstrom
